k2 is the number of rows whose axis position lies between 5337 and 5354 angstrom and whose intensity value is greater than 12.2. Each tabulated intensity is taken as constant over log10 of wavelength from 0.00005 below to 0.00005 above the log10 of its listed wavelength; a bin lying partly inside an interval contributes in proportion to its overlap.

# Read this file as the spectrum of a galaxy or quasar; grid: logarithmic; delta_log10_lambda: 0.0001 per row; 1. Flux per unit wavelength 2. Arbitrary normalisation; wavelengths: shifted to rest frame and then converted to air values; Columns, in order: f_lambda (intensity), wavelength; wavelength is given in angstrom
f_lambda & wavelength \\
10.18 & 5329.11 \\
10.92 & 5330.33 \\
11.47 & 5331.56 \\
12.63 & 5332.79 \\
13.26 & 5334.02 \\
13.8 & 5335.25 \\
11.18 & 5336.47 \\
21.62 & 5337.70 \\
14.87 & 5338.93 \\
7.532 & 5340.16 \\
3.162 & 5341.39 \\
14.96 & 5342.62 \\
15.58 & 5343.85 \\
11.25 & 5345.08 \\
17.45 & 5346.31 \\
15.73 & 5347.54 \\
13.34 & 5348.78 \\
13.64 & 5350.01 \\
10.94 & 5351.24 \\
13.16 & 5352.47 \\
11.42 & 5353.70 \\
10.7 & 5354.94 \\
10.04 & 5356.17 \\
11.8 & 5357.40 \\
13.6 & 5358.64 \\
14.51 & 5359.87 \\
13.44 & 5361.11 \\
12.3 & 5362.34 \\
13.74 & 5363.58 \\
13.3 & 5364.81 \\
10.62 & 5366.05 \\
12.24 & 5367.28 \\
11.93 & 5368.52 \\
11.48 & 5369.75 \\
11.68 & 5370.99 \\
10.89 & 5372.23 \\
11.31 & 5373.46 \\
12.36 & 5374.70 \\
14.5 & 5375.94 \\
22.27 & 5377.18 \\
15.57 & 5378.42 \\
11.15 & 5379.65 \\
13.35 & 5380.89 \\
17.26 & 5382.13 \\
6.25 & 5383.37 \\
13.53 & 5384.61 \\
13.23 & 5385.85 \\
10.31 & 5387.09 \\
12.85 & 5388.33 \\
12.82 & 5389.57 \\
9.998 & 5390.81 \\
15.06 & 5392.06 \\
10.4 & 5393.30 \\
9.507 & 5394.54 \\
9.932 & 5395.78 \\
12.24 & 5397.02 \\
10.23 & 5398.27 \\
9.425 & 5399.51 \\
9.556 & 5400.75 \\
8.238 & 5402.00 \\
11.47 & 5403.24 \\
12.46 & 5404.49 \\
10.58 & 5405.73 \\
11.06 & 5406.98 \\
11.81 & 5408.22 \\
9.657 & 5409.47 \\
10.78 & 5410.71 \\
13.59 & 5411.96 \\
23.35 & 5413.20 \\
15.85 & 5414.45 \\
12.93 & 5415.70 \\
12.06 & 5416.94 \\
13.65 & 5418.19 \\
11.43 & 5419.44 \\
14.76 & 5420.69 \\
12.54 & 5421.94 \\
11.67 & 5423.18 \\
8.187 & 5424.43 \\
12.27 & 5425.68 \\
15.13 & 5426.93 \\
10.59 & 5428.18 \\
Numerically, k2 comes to 9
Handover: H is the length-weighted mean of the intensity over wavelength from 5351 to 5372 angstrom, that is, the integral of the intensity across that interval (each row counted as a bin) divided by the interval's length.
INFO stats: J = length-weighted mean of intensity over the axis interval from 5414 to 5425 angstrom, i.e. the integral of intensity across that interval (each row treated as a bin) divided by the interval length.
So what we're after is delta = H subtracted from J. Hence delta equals 0.4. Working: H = 12.2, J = 12.5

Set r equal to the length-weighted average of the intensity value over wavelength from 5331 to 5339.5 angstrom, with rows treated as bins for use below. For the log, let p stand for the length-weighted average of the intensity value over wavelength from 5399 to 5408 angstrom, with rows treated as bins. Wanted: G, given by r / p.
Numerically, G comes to 1.35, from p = 10.5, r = 14.1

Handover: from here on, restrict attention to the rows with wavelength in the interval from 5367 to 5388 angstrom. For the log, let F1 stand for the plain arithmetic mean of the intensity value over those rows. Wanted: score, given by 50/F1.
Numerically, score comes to 3.88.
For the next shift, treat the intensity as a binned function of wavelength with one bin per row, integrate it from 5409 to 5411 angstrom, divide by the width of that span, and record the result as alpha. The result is 10.2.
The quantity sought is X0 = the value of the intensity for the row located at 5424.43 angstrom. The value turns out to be 8.187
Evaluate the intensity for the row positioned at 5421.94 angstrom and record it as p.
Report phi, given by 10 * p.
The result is 125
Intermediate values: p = 12.54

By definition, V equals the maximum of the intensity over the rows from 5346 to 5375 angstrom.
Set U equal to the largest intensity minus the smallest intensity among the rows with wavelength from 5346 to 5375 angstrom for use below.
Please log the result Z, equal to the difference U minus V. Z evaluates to -10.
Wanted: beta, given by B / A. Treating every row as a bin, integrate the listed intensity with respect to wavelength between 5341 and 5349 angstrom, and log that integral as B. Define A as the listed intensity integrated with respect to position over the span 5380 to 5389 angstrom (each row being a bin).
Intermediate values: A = 111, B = 107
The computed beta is 0.96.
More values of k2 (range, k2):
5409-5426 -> 8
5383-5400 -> 6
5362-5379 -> 8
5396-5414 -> 4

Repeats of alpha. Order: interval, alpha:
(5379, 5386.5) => 12.5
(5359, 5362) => 13.8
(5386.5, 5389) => 11.6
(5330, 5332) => 11.2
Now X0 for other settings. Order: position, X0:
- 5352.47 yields 13.16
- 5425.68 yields 12.27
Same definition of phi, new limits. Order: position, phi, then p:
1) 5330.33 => 109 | 10.92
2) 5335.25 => 138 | 13.8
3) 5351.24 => 109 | 10.94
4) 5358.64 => 136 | 13.6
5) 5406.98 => 111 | 11.06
